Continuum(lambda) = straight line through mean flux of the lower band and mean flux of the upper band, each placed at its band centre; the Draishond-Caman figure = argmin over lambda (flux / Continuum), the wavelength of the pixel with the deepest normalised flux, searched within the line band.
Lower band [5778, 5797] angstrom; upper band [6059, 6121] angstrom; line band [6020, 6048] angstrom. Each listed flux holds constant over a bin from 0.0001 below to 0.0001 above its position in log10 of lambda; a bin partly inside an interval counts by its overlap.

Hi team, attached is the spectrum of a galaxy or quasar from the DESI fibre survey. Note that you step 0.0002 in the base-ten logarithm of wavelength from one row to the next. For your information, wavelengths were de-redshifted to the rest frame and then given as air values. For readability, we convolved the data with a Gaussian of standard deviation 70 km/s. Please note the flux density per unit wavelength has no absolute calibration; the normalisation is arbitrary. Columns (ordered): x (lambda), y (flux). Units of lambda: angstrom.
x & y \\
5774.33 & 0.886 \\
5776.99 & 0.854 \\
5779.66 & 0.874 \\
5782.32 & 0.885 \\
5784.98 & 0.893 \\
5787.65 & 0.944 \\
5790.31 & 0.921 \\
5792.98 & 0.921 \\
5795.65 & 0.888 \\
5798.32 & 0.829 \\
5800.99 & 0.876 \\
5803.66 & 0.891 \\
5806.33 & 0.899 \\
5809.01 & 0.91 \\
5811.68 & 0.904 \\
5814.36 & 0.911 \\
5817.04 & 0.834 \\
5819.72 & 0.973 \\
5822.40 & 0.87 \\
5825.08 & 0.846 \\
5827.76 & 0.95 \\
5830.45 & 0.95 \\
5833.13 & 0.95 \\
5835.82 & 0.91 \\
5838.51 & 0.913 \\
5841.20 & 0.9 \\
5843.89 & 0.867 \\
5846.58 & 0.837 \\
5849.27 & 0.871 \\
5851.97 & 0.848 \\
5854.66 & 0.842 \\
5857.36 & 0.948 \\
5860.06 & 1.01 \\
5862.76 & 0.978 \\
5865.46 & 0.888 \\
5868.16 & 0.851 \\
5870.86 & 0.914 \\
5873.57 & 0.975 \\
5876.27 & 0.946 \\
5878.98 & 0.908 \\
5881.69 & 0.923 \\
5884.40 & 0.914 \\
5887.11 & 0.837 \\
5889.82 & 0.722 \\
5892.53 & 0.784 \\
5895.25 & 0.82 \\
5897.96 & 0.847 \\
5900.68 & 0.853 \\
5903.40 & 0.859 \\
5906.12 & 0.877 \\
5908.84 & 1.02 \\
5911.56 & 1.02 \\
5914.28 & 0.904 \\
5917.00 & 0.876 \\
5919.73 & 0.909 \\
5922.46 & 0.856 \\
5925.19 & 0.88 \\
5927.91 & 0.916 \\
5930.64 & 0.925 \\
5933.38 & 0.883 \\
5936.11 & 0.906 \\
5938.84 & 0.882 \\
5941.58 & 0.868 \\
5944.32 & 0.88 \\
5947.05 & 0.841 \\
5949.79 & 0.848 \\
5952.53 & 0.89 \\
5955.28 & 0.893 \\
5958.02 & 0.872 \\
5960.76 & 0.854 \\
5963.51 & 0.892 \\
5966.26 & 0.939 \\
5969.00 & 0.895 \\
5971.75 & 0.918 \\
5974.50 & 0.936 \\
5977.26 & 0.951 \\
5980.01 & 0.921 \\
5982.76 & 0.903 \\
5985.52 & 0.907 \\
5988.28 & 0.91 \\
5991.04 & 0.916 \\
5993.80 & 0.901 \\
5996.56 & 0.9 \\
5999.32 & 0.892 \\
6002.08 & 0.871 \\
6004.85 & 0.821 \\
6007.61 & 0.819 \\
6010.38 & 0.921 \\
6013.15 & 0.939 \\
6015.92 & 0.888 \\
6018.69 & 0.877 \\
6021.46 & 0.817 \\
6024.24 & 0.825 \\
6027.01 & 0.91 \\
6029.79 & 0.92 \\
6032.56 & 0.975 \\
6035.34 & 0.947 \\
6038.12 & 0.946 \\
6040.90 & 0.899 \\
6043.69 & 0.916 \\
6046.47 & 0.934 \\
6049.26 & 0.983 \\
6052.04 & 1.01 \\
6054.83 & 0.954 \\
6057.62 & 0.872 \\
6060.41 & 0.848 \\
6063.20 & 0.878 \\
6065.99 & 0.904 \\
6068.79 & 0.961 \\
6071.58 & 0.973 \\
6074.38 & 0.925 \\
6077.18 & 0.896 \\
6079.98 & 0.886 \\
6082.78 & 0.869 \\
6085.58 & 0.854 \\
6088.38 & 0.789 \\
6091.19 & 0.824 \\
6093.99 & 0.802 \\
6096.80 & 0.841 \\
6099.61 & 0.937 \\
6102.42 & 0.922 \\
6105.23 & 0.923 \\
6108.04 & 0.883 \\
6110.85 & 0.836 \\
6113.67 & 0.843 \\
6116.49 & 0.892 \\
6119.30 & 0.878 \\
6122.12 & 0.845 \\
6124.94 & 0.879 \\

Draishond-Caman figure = 6021.46 angstrom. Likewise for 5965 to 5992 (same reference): 5969.00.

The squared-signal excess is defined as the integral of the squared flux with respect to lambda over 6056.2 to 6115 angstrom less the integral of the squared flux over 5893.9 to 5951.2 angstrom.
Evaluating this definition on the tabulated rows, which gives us 0.2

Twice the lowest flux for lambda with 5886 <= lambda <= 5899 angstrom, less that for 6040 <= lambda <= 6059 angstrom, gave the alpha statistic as 0.57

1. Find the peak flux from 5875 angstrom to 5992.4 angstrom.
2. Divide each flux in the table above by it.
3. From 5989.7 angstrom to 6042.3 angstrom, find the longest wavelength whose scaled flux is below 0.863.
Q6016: 6024.24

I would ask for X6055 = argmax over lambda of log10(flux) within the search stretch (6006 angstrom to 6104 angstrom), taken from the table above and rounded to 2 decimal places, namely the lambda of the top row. 6052.04 angstrom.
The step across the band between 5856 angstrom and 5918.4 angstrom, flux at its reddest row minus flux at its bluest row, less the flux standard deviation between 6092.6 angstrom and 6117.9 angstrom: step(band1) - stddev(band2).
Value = -0.12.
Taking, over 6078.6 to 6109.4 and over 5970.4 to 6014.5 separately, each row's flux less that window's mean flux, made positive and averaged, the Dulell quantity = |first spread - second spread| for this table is 0.015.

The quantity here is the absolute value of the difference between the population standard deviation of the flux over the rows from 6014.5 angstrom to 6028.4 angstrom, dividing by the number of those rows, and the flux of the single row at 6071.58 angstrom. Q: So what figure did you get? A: 0.94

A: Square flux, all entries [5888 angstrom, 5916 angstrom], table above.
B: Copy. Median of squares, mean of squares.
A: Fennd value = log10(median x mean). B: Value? -0.251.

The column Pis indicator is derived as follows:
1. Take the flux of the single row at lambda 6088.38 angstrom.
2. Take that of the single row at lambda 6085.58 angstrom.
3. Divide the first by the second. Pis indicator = 0.92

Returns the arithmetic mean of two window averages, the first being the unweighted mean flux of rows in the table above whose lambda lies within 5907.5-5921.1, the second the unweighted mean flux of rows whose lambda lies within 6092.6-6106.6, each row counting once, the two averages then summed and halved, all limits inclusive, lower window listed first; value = 0.92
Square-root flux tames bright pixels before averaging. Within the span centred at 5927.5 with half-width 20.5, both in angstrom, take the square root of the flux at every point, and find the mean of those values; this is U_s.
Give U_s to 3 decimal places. 0.951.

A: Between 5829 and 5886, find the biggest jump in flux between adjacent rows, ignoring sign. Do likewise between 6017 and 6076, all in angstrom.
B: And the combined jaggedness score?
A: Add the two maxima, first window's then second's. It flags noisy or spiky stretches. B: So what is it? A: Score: 0.191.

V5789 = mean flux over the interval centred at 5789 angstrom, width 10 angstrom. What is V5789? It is 0.920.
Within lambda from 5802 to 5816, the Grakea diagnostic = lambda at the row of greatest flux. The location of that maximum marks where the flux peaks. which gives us 5814.36 angstrom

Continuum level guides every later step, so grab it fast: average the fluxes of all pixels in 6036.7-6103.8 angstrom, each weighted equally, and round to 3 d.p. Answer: 0.901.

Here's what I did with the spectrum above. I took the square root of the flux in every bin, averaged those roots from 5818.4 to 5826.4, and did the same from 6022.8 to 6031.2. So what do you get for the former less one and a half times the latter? -0.464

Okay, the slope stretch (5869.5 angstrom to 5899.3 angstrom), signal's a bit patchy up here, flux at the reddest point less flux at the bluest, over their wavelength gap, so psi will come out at -0.002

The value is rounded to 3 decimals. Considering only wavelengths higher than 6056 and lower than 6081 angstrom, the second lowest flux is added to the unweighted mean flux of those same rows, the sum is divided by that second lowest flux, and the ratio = 2.038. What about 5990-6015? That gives 2.080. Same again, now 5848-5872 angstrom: 2.068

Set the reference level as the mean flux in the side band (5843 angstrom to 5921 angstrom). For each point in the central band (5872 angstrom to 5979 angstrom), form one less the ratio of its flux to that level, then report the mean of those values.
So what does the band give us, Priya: 0.001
